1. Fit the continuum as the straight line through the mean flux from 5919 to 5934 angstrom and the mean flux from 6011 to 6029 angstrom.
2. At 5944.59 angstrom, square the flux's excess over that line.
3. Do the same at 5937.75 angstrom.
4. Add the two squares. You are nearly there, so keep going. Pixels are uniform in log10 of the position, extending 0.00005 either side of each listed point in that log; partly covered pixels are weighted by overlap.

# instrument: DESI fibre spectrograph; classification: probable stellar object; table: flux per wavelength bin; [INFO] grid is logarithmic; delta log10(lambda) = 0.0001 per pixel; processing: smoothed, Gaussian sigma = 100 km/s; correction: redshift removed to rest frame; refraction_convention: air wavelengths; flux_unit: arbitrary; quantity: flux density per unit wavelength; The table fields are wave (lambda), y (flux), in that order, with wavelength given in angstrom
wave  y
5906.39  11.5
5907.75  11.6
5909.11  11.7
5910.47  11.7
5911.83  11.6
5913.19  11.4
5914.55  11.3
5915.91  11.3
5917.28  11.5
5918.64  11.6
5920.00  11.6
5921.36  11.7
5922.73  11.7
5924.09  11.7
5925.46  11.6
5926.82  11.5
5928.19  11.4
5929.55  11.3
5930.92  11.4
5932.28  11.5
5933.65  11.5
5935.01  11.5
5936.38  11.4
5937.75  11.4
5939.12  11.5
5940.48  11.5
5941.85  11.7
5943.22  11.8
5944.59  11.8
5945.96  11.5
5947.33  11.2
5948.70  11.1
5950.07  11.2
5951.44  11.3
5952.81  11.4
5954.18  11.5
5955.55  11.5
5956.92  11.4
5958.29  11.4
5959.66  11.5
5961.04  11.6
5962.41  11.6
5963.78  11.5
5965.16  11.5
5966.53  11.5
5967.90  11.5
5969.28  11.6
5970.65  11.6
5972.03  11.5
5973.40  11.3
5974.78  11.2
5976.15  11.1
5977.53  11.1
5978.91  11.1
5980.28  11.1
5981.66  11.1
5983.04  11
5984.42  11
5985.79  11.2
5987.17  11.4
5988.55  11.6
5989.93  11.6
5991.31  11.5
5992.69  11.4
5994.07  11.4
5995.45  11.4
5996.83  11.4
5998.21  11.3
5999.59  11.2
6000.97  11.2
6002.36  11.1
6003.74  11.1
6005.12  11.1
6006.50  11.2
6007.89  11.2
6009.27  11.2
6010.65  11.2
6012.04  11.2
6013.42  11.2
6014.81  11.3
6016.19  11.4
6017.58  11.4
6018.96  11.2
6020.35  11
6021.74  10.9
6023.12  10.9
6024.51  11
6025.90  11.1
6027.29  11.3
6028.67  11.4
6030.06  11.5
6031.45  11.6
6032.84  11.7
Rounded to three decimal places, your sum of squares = 0.119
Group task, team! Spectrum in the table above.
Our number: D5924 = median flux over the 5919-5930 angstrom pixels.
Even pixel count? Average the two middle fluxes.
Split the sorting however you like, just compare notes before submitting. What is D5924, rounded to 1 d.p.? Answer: 11.6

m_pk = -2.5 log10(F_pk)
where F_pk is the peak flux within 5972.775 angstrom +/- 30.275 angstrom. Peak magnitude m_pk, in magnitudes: -2.68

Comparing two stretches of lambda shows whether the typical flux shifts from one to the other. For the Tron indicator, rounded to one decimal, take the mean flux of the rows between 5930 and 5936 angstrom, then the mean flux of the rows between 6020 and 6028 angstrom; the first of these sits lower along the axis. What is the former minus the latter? 0.4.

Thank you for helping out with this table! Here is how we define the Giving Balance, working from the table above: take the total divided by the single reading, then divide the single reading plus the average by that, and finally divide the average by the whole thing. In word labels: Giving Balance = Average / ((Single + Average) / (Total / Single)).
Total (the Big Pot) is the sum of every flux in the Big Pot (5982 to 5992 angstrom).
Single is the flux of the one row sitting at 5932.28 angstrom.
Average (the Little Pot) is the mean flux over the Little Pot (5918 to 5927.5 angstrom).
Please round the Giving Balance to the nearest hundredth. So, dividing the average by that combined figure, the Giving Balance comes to 3.47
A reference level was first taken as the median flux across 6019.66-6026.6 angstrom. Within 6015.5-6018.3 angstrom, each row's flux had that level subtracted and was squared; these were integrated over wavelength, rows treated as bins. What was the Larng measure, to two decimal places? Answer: 0.44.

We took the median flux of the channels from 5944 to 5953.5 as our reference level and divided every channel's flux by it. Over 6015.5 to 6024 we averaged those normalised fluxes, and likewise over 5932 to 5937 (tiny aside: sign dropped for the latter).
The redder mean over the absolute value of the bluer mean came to 0.97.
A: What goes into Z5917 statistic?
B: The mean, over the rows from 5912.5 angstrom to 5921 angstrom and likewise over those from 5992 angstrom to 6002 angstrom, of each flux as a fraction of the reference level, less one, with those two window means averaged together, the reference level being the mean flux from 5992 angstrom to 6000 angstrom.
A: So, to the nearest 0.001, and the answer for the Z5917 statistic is 0.003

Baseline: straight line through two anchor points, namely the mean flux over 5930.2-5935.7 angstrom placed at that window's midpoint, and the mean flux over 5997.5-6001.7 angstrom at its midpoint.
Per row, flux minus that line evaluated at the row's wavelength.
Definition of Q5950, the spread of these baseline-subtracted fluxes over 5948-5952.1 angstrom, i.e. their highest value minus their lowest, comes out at 0.210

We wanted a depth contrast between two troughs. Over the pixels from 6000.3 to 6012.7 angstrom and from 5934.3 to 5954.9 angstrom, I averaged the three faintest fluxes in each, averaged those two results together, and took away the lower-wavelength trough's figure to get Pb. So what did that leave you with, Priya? -0.033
